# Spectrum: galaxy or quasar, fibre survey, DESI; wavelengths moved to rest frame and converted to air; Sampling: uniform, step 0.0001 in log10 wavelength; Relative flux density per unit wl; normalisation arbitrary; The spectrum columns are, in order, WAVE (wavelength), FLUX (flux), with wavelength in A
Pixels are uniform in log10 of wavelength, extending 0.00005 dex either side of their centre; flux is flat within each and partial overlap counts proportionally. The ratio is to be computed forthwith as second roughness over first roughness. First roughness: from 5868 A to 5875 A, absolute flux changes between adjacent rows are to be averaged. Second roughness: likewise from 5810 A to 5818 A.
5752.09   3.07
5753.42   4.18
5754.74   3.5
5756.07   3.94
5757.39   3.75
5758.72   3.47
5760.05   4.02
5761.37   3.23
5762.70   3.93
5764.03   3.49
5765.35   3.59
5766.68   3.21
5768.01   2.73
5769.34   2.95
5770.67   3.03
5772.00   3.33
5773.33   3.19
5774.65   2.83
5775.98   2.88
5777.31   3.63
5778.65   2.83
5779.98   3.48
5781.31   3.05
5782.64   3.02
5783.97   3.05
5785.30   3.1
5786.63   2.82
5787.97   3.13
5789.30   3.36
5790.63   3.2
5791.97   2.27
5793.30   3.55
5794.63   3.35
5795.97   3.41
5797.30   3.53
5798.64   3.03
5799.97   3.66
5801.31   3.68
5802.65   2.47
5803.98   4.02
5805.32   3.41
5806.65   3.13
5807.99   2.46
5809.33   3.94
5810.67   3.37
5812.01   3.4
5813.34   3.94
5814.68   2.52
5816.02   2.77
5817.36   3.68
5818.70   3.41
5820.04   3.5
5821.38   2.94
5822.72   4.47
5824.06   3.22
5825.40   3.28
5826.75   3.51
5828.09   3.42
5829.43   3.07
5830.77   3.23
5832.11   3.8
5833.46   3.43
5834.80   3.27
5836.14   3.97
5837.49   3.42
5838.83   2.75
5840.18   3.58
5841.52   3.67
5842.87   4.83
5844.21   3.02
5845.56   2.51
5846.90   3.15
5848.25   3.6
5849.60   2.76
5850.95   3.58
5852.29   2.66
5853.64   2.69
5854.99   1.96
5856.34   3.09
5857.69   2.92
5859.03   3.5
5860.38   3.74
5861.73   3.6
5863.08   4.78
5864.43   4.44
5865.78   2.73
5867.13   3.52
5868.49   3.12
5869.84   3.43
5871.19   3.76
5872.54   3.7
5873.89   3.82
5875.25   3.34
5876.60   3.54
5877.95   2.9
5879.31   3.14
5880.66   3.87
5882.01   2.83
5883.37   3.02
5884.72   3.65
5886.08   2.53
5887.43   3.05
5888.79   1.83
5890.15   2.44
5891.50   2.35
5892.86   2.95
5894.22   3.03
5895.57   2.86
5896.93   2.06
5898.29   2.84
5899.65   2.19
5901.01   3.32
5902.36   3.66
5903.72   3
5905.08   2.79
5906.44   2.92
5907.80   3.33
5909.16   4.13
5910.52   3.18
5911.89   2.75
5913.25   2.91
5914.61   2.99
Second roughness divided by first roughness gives 3.1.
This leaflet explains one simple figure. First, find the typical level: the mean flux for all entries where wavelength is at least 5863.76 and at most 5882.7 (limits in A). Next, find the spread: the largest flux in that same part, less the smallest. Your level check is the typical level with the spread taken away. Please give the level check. 1.73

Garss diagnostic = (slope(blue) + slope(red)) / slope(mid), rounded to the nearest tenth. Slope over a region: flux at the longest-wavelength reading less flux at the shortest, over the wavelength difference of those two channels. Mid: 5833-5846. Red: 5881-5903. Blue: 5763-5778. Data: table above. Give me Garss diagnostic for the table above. -0.7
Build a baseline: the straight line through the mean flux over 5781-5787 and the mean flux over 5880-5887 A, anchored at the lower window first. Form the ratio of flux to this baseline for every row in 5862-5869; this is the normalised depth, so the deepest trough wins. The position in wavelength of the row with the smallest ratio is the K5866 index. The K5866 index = 5865.78 A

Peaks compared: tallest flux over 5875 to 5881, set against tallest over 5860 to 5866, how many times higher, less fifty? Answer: -49.2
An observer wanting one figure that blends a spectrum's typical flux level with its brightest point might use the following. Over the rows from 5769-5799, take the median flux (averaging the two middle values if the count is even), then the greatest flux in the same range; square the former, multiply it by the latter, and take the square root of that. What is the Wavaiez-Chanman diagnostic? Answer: 5.9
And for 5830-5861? 7.2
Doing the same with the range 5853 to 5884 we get 7.5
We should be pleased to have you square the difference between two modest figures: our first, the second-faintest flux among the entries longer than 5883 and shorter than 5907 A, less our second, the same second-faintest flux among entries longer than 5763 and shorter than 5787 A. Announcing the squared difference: 0.58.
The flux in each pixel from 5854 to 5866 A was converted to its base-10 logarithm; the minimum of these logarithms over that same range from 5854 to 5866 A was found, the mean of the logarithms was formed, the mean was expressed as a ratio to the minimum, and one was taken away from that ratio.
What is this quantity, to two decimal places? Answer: 0.78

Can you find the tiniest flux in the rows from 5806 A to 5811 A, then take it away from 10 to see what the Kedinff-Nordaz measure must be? 7.5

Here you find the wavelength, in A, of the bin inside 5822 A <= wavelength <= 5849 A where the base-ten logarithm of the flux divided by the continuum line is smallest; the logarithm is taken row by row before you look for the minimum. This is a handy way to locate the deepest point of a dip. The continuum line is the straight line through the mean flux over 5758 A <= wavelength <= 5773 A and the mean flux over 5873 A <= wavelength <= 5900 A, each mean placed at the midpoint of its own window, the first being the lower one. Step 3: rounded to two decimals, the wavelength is 5845.56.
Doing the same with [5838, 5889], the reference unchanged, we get 5888.79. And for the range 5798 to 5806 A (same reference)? 5802.65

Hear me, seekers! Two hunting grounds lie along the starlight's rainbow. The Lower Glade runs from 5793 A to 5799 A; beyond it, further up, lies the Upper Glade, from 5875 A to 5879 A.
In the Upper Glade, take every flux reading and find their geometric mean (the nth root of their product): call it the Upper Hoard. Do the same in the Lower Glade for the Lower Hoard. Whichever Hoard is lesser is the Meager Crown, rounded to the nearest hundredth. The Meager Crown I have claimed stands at 3.25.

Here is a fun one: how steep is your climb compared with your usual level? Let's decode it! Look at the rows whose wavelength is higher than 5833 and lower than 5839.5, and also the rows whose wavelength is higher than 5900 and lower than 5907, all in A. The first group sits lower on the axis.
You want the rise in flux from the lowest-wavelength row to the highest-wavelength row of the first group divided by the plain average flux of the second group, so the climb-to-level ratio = -0.22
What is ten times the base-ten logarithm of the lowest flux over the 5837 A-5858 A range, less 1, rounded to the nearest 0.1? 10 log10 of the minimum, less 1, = 1.9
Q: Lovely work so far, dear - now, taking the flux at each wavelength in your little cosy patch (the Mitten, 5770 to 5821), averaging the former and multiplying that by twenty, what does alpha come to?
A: 64.4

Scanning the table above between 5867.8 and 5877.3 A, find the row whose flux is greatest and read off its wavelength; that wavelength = 5873.89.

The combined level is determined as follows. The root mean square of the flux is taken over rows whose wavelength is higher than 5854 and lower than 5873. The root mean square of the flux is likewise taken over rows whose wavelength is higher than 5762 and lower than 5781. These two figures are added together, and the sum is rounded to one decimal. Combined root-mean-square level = 6.8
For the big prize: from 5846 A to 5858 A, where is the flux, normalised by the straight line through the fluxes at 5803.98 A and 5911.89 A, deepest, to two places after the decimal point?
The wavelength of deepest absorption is 5854.99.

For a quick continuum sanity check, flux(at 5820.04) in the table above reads 3.5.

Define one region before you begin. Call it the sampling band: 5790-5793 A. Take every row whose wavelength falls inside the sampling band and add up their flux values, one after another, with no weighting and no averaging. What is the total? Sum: 5.5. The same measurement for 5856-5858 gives 6.0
